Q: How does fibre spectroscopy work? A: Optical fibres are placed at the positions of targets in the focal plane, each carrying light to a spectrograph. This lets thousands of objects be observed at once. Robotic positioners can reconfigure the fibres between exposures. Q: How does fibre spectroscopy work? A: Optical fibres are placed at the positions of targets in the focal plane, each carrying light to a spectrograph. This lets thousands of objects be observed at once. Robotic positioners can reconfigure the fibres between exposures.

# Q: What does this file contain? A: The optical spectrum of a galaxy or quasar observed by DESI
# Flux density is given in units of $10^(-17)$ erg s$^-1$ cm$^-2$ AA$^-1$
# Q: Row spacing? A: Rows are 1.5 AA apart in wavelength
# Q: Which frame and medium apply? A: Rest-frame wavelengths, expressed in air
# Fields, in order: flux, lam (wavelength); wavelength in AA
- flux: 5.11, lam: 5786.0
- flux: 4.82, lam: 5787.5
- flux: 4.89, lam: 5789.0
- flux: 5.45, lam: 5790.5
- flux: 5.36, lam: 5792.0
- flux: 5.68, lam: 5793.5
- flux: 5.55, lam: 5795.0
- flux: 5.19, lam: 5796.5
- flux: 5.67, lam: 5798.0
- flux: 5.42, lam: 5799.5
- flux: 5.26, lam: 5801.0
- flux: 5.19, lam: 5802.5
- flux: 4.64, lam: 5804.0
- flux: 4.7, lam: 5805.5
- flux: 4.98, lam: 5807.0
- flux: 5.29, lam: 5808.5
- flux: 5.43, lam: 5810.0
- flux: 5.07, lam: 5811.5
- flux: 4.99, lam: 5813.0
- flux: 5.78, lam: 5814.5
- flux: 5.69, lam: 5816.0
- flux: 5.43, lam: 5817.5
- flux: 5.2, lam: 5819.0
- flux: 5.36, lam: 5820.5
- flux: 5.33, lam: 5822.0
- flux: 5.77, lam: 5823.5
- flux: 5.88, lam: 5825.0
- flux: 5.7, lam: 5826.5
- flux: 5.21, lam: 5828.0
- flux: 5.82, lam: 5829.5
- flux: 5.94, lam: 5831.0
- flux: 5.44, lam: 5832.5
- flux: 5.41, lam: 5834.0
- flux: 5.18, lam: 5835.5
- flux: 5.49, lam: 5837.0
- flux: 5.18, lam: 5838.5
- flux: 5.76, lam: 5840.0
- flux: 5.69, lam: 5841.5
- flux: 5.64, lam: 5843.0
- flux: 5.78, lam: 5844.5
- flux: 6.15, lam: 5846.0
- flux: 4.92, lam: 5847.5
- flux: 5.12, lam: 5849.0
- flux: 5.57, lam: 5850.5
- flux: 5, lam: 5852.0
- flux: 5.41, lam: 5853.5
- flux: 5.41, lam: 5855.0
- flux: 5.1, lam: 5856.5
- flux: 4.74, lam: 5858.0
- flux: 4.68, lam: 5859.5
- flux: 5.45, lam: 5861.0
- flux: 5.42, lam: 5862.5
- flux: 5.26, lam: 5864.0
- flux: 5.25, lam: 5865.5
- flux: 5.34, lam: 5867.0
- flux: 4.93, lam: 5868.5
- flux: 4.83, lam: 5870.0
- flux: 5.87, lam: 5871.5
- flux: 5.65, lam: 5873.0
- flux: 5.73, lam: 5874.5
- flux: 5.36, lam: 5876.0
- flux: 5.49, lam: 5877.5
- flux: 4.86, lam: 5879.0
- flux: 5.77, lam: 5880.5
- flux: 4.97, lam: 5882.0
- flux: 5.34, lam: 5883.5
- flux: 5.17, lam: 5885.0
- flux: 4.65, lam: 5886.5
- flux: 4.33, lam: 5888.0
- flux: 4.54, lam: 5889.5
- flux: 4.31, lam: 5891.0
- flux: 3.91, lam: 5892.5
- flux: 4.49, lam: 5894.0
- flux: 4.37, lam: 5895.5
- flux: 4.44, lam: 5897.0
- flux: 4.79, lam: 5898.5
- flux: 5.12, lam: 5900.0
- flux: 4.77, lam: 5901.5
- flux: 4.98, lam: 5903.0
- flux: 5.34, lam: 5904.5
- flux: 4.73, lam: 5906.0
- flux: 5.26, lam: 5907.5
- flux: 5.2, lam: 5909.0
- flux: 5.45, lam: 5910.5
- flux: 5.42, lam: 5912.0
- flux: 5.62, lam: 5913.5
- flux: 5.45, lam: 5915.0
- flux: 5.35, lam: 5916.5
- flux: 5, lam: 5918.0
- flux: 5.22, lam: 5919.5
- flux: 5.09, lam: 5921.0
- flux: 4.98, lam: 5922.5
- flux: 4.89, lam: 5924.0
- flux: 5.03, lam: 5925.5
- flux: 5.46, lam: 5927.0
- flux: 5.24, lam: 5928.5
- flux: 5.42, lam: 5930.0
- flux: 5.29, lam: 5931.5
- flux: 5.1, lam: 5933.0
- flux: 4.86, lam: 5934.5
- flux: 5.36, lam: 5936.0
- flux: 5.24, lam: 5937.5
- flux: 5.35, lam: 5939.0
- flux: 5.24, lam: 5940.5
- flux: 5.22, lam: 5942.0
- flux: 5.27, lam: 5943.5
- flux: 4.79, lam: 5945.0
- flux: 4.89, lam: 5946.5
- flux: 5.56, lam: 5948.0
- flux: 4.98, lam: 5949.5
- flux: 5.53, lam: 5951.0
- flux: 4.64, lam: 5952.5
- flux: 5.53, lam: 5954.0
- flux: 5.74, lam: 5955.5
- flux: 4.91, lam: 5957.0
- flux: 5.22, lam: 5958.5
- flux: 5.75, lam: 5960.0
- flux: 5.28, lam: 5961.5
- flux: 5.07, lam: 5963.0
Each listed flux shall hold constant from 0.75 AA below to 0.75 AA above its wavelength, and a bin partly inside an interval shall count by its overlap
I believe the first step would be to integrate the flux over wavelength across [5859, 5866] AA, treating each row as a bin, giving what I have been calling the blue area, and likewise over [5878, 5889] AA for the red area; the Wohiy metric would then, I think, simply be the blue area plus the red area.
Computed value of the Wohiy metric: 92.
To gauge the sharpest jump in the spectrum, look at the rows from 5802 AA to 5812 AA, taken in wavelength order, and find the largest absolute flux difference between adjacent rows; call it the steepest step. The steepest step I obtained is 0.55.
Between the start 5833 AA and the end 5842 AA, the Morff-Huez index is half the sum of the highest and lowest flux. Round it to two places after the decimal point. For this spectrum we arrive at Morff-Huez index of 5.47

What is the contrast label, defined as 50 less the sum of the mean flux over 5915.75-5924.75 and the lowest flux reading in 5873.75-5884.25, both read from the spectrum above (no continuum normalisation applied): 40.1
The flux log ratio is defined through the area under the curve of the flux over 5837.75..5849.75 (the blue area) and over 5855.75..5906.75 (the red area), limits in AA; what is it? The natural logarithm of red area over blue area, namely 1.3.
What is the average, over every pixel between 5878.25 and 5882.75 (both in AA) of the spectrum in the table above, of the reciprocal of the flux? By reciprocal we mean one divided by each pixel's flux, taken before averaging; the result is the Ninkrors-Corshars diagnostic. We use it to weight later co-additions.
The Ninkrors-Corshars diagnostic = 0.193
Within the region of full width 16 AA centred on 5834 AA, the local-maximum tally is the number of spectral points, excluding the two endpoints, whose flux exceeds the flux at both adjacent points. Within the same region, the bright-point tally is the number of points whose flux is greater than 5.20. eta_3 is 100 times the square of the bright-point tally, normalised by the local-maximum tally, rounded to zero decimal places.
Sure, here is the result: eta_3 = 2700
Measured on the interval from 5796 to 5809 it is 1600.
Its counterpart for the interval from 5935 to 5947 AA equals 1800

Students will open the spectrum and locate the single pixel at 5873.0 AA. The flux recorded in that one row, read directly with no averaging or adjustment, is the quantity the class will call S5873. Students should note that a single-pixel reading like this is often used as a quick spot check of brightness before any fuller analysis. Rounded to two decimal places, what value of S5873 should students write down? 5.65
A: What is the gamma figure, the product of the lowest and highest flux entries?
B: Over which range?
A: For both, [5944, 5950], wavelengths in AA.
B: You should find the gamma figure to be 27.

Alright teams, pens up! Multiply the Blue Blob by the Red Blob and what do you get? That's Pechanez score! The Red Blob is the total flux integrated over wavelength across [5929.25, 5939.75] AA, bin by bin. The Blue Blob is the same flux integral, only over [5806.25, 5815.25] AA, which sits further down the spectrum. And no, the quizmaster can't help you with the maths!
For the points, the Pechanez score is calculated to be 2599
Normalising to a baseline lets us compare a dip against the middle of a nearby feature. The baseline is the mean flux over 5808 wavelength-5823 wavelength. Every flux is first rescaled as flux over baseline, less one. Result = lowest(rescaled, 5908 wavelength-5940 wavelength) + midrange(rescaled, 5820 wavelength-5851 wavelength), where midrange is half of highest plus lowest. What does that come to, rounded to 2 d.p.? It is -0.06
